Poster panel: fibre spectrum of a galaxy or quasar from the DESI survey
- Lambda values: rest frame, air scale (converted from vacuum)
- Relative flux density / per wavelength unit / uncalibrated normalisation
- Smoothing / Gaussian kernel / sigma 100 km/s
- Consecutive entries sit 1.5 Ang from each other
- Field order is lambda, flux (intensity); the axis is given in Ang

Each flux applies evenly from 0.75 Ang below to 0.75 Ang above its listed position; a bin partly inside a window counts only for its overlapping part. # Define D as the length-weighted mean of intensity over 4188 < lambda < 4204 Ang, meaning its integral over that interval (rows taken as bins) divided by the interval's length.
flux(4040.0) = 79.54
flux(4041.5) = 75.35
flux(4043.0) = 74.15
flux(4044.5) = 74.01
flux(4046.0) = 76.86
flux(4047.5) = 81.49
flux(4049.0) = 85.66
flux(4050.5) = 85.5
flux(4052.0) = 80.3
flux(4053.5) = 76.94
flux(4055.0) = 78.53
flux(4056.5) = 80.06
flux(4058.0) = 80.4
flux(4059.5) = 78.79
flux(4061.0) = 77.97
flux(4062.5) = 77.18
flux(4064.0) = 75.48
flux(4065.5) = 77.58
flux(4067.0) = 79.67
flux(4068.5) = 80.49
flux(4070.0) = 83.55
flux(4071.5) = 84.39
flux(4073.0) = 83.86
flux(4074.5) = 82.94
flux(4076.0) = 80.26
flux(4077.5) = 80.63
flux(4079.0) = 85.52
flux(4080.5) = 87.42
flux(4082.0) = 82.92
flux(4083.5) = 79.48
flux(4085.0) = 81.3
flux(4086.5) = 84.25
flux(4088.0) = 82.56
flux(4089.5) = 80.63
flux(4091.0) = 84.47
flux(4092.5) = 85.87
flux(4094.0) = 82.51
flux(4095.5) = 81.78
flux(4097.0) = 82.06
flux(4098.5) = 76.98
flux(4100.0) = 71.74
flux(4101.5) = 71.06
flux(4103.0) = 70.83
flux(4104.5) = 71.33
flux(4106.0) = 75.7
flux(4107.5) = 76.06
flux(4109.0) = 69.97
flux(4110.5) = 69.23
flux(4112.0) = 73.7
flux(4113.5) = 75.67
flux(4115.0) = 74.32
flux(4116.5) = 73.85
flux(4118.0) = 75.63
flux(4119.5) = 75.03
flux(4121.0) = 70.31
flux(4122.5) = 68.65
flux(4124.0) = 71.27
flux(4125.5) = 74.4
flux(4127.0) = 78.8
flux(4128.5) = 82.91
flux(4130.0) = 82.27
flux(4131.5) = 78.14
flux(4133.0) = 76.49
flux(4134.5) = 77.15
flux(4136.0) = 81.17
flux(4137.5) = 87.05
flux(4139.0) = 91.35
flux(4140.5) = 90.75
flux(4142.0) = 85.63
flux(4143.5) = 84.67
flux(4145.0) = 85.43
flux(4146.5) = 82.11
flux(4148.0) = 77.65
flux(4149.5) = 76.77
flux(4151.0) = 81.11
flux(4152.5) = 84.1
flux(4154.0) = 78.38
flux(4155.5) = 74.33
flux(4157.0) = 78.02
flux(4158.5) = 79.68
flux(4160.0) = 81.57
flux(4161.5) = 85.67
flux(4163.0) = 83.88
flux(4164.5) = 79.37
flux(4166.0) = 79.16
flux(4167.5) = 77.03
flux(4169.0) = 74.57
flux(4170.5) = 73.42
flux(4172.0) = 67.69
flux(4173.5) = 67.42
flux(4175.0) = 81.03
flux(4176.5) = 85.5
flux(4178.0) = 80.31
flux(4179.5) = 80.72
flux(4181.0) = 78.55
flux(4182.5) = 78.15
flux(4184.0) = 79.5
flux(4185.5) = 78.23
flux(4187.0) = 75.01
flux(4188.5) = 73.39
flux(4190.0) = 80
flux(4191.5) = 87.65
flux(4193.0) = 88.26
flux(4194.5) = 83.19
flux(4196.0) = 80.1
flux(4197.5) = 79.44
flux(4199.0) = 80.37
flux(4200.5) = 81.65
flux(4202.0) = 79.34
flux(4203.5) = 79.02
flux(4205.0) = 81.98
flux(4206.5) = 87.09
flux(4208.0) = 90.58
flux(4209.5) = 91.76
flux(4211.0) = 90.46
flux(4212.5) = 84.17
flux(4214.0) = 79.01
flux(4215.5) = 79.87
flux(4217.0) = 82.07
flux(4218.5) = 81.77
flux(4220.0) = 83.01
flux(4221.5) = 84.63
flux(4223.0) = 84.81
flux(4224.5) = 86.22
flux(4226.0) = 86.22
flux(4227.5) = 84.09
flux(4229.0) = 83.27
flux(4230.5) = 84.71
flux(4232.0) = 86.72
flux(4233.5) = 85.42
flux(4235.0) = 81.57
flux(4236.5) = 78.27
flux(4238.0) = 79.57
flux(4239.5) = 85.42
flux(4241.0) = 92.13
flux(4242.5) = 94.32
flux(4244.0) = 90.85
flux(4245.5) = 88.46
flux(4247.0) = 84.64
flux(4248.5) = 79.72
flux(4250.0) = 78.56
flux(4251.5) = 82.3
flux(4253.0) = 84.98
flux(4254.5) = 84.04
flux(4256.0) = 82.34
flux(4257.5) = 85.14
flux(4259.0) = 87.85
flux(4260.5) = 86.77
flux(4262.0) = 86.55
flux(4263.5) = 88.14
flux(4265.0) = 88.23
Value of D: 81.3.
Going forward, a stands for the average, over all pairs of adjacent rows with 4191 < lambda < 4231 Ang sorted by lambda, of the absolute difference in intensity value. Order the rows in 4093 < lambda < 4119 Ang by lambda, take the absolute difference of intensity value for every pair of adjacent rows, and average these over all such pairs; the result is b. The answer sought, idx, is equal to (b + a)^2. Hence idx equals 17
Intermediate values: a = 2.0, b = 2.1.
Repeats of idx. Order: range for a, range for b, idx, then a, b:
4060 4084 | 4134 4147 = 27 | 2.0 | 3.1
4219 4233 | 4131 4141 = 16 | 1.2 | 2.9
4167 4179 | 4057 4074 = 38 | 4.7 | 1.4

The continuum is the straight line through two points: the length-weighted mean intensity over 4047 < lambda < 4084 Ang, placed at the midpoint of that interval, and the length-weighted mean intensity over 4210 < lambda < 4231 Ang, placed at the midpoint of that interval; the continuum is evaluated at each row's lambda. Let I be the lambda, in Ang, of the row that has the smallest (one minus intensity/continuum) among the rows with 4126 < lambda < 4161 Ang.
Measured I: 4139.0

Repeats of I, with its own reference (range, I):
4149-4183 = 4161.5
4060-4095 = 4080.5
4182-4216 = 4209.5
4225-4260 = 4242.5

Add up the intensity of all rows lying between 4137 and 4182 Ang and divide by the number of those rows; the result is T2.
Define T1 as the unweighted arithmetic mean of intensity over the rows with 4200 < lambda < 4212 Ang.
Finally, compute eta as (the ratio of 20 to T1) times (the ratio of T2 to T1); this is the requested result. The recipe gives 0.221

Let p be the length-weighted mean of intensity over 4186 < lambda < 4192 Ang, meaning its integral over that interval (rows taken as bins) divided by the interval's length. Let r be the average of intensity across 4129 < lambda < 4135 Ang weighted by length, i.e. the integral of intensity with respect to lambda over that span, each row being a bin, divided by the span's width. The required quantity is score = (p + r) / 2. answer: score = 78.7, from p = 78.6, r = 79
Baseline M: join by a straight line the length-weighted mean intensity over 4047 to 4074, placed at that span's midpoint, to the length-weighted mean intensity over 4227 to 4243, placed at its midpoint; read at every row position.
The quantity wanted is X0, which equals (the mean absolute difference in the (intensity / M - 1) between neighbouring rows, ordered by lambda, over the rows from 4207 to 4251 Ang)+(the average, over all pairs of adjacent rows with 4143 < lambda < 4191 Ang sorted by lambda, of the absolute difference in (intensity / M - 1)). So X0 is 0.066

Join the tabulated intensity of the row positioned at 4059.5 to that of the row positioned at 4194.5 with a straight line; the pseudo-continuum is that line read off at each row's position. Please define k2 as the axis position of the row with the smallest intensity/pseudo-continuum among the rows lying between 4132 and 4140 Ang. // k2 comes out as 4133.0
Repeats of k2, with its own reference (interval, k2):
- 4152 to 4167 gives 4155.5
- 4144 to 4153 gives 4149.5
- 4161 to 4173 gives 4172.0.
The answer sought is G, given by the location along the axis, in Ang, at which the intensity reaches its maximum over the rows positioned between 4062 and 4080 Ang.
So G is 4079.0 Ang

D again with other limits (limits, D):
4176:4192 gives 79.5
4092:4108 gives 76.8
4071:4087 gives 83.0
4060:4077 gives 80.3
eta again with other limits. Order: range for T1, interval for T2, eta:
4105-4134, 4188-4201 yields 0.291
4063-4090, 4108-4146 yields 0.233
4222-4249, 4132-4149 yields 0.229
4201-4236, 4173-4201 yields 0.225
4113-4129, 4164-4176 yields 0.269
